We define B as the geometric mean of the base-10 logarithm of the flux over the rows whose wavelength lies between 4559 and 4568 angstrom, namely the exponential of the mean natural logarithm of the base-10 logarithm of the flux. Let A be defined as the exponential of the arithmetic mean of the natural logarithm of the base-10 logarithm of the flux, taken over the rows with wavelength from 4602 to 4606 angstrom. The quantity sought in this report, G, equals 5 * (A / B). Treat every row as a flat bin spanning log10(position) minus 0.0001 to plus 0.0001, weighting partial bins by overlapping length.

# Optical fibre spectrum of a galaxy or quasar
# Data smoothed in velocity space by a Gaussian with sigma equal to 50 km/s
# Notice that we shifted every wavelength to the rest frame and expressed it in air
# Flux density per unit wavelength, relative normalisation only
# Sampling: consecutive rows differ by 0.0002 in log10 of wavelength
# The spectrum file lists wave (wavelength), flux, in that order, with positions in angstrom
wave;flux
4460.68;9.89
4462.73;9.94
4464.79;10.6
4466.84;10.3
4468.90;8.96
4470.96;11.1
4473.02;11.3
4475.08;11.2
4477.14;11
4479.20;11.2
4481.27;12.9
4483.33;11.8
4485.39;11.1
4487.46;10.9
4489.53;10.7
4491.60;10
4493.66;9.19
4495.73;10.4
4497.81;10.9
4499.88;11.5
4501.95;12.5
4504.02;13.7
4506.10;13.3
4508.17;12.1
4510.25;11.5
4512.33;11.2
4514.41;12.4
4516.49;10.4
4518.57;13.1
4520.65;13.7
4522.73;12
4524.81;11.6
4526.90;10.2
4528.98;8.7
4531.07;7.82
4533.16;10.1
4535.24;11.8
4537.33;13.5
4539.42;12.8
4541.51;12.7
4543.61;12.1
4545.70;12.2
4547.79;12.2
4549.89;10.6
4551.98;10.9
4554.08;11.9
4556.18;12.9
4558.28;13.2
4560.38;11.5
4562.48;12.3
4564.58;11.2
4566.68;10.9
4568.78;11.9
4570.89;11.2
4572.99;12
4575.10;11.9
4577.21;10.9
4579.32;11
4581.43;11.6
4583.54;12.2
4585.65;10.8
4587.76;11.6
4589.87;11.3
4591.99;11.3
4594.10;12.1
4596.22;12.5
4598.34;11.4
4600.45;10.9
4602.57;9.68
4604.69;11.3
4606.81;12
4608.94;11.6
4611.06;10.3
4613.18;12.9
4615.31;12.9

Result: 4.81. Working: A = 1.02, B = 1.059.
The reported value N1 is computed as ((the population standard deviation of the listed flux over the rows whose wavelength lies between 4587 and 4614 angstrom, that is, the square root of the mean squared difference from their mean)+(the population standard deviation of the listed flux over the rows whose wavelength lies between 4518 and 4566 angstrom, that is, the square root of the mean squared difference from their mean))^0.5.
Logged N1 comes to 1.50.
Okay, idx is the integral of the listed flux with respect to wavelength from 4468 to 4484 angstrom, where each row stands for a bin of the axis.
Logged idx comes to 179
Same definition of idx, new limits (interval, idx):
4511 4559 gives 559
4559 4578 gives 220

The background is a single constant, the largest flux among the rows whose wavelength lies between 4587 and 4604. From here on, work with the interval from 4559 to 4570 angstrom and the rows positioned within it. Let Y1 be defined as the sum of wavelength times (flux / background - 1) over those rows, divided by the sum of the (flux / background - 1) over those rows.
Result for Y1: 4564.8 angstrom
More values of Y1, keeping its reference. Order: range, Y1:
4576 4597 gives 4584.7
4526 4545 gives 4529.9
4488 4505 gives 4493.0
